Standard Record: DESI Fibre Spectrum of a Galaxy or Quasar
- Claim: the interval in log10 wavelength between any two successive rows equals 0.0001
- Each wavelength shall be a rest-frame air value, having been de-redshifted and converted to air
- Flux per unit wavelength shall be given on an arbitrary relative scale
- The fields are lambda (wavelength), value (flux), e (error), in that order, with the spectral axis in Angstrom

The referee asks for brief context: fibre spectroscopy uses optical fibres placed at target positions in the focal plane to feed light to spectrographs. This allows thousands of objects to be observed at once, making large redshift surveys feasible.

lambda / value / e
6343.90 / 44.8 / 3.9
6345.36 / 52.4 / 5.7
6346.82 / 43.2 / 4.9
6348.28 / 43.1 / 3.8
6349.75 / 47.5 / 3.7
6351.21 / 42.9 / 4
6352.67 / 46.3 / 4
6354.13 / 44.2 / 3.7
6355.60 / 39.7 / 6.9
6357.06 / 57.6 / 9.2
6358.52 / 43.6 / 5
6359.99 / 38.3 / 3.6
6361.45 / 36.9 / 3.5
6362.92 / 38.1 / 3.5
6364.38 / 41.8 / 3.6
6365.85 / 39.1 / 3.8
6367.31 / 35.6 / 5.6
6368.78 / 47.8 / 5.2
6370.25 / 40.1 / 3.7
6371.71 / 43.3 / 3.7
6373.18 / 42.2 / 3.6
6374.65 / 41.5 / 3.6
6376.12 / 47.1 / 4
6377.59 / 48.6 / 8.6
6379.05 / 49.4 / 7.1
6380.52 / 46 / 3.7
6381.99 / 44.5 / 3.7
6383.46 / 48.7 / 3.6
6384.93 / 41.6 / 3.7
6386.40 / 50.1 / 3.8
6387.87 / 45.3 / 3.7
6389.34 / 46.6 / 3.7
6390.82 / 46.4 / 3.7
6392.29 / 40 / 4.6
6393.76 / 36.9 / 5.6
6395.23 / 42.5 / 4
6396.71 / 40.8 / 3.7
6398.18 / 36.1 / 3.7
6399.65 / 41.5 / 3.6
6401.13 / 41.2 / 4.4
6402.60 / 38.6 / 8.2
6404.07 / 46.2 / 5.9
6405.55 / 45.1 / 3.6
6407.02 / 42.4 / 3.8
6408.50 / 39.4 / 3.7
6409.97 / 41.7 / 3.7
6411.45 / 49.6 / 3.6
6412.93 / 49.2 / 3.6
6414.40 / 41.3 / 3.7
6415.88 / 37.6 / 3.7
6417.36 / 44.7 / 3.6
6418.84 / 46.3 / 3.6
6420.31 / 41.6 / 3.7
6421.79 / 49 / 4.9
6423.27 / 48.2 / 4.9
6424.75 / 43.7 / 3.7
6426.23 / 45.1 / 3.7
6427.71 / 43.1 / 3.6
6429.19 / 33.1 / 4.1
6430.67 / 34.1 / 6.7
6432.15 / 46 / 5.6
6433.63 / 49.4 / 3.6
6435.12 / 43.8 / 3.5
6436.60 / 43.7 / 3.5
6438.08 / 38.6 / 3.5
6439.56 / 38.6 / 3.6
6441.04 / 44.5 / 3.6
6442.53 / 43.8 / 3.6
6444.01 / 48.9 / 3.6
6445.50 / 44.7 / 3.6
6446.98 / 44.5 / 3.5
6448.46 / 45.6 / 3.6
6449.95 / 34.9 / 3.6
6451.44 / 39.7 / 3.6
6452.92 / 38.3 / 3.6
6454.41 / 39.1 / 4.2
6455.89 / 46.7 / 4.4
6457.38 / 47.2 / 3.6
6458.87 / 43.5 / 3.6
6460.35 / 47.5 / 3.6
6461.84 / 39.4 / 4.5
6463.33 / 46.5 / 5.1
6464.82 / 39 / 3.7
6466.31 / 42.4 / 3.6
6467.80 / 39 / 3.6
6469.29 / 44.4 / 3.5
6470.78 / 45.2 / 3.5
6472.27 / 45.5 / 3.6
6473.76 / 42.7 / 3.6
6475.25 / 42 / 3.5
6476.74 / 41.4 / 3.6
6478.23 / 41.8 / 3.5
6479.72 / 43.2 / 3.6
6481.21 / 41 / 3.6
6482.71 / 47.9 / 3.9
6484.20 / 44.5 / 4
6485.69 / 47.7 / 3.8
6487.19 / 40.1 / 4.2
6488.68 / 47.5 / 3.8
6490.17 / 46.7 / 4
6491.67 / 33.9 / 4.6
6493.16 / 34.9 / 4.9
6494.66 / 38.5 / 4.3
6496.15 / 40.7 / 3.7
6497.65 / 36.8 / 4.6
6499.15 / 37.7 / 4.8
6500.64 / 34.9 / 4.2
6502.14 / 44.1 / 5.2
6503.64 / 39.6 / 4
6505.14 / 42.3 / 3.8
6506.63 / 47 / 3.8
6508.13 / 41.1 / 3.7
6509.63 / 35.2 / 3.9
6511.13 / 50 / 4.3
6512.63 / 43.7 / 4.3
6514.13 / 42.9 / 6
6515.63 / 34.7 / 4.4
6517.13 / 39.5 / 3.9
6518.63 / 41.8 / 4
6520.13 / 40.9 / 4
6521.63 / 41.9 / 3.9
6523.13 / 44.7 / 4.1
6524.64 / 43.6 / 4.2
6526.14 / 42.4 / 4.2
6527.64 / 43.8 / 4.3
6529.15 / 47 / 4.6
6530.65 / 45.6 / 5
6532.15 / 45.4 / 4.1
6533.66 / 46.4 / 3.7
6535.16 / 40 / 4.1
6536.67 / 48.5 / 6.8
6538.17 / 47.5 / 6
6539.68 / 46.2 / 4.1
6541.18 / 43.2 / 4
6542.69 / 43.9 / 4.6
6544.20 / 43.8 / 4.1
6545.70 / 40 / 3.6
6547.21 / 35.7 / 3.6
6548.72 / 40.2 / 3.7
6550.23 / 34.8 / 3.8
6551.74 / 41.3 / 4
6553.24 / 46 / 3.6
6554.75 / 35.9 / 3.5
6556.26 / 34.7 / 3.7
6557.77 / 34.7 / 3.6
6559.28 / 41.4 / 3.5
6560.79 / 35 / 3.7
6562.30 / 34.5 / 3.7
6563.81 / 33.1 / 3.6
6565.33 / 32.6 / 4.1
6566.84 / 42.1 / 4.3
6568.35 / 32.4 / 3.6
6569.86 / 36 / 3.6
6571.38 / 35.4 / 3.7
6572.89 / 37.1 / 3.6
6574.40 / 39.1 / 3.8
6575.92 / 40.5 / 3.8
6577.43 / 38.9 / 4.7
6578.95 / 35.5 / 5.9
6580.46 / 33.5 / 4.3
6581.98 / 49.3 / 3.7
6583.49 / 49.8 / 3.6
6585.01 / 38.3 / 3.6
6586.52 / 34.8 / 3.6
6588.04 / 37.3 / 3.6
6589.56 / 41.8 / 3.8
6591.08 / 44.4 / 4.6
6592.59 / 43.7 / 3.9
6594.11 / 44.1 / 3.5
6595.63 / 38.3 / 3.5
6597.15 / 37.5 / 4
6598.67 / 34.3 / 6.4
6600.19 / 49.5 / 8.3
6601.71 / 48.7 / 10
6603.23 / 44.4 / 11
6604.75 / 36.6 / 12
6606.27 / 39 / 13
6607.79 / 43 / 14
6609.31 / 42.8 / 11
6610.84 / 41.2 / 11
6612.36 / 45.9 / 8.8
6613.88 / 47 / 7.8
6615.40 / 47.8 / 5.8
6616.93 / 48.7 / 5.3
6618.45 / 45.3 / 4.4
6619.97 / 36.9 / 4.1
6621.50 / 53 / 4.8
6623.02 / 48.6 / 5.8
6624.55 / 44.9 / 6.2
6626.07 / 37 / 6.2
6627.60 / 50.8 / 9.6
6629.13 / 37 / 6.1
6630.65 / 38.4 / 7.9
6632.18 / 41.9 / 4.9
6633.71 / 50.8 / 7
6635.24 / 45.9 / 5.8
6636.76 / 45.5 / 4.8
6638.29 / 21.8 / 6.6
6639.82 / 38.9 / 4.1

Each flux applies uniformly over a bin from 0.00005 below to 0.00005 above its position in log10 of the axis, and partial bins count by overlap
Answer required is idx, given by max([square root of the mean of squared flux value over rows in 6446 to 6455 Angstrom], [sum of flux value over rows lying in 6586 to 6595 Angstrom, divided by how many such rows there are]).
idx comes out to 41.0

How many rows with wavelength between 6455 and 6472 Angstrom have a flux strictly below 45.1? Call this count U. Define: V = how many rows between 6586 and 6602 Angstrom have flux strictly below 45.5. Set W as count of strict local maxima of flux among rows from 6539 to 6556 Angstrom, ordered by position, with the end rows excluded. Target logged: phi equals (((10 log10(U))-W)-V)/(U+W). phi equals -0.47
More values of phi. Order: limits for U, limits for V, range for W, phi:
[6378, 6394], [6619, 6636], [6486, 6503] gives -0.43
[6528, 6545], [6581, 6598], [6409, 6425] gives -0.85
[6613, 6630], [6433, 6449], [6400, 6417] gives -0.66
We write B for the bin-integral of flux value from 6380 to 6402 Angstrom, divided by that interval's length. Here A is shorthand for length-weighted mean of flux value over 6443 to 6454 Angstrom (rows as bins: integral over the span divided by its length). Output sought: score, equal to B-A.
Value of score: 1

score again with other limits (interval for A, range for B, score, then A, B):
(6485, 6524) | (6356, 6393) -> 3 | 41.1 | 44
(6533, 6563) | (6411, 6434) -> 3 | 40.7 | 44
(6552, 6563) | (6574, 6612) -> 3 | 37.7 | 41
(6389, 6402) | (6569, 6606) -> -1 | 41.1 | 40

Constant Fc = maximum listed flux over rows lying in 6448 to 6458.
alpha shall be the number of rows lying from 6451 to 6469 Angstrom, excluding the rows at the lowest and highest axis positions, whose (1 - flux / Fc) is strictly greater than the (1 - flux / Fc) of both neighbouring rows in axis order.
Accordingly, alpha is 4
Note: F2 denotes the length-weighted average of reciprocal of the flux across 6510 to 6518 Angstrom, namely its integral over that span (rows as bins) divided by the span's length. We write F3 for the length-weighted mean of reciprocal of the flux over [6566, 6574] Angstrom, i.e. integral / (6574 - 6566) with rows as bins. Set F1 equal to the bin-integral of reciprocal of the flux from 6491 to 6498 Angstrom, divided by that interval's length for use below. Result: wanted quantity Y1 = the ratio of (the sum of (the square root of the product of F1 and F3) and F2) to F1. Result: 1.90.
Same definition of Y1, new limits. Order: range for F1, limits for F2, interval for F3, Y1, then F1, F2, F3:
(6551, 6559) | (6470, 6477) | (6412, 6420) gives 1.82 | 0.026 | 0.0230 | 0.0230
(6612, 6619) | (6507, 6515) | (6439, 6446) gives 2.15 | 0.021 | 0.0237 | 0.0227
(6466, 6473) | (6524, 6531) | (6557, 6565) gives 2.08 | 0.023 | 0.0225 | 0.0283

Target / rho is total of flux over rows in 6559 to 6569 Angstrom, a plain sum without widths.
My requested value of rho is 251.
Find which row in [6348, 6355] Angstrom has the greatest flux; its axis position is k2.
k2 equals 6349.75 Angstrom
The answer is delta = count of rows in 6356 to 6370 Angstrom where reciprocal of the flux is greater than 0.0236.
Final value 6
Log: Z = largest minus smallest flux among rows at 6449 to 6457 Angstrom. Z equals 11.8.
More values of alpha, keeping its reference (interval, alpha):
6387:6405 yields 3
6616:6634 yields 3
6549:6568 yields 1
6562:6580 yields 3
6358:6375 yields 3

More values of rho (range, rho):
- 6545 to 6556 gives 274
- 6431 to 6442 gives 305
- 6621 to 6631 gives 310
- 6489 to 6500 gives 269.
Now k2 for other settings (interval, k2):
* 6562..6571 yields 6566.84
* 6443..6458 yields 6444.01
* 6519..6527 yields 6523.13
